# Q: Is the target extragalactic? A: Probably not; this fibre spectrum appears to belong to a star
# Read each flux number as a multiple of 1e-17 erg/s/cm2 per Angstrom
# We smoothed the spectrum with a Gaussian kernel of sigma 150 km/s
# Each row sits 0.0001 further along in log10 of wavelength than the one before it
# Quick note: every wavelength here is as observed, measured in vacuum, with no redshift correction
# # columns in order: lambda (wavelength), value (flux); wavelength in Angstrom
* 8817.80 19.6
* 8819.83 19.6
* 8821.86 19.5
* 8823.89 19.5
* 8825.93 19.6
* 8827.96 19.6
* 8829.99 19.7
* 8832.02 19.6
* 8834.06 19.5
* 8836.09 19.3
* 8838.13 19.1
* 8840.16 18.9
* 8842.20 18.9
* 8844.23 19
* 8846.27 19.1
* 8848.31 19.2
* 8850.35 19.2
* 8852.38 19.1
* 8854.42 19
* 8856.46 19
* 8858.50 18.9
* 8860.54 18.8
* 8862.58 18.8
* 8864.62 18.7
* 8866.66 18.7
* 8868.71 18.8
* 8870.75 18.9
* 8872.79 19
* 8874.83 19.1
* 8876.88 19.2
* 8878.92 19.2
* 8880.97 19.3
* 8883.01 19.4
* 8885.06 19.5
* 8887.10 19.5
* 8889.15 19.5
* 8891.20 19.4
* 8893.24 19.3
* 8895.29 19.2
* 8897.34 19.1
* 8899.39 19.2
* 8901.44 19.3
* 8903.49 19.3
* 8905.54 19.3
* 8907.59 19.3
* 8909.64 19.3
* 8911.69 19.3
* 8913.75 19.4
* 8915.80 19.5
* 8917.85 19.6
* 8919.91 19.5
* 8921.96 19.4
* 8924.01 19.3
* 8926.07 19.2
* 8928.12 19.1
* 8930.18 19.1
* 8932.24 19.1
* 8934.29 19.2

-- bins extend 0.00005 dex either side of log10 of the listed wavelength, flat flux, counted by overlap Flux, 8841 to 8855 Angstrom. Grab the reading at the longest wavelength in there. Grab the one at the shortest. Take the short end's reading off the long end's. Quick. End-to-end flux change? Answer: 0.1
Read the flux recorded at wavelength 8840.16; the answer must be 18.9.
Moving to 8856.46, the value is 19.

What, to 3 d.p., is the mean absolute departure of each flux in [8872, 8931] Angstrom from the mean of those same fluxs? 0.115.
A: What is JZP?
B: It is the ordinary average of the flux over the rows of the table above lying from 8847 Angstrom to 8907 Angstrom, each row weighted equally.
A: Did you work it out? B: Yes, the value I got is 19.1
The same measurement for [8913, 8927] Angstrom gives 19.4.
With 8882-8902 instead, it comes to 19.3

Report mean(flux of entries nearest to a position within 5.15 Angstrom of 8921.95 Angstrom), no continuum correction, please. 19.4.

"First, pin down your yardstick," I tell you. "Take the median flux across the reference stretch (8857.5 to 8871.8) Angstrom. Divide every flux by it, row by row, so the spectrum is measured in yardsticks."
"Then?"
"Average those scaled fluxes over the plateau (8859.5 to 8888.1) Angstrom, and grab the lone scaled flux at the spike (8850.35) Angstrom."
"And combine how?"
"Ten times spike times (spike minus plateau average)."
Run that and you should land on 0.07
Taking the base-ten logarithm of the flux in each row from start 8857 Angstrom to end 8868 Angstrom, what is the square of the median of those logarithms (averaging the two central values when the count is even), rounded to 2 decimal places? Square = 1.62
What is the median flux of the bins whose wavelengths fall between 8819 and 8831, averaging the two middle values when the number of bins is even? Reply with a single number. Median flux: 19.6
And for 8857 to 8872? 18.8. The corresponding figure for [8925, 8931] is 19.1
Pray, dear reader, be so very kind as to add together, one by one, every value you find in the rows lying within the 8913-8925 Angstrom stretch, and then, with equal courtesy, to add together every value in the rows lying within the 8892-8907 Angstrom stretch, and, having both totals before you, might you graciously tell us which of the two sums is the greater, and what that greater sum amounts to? 135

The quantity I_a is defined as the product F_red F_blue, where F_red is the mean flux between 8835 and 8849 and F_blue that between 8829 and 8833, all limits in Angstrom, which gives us 375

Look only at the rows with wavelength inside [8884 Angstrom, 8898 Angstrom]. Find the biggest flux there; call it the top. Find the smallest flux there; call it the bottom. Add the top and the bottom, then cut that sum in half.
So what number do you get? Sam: 19.3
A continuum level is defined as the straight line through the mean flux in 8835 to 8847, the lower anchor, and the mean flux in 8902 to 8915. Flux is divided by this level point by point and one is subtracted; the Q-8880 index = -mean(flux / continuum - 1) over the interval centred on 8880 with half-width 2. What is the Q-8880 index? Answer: -0.002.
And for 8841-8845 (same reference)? 0.006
